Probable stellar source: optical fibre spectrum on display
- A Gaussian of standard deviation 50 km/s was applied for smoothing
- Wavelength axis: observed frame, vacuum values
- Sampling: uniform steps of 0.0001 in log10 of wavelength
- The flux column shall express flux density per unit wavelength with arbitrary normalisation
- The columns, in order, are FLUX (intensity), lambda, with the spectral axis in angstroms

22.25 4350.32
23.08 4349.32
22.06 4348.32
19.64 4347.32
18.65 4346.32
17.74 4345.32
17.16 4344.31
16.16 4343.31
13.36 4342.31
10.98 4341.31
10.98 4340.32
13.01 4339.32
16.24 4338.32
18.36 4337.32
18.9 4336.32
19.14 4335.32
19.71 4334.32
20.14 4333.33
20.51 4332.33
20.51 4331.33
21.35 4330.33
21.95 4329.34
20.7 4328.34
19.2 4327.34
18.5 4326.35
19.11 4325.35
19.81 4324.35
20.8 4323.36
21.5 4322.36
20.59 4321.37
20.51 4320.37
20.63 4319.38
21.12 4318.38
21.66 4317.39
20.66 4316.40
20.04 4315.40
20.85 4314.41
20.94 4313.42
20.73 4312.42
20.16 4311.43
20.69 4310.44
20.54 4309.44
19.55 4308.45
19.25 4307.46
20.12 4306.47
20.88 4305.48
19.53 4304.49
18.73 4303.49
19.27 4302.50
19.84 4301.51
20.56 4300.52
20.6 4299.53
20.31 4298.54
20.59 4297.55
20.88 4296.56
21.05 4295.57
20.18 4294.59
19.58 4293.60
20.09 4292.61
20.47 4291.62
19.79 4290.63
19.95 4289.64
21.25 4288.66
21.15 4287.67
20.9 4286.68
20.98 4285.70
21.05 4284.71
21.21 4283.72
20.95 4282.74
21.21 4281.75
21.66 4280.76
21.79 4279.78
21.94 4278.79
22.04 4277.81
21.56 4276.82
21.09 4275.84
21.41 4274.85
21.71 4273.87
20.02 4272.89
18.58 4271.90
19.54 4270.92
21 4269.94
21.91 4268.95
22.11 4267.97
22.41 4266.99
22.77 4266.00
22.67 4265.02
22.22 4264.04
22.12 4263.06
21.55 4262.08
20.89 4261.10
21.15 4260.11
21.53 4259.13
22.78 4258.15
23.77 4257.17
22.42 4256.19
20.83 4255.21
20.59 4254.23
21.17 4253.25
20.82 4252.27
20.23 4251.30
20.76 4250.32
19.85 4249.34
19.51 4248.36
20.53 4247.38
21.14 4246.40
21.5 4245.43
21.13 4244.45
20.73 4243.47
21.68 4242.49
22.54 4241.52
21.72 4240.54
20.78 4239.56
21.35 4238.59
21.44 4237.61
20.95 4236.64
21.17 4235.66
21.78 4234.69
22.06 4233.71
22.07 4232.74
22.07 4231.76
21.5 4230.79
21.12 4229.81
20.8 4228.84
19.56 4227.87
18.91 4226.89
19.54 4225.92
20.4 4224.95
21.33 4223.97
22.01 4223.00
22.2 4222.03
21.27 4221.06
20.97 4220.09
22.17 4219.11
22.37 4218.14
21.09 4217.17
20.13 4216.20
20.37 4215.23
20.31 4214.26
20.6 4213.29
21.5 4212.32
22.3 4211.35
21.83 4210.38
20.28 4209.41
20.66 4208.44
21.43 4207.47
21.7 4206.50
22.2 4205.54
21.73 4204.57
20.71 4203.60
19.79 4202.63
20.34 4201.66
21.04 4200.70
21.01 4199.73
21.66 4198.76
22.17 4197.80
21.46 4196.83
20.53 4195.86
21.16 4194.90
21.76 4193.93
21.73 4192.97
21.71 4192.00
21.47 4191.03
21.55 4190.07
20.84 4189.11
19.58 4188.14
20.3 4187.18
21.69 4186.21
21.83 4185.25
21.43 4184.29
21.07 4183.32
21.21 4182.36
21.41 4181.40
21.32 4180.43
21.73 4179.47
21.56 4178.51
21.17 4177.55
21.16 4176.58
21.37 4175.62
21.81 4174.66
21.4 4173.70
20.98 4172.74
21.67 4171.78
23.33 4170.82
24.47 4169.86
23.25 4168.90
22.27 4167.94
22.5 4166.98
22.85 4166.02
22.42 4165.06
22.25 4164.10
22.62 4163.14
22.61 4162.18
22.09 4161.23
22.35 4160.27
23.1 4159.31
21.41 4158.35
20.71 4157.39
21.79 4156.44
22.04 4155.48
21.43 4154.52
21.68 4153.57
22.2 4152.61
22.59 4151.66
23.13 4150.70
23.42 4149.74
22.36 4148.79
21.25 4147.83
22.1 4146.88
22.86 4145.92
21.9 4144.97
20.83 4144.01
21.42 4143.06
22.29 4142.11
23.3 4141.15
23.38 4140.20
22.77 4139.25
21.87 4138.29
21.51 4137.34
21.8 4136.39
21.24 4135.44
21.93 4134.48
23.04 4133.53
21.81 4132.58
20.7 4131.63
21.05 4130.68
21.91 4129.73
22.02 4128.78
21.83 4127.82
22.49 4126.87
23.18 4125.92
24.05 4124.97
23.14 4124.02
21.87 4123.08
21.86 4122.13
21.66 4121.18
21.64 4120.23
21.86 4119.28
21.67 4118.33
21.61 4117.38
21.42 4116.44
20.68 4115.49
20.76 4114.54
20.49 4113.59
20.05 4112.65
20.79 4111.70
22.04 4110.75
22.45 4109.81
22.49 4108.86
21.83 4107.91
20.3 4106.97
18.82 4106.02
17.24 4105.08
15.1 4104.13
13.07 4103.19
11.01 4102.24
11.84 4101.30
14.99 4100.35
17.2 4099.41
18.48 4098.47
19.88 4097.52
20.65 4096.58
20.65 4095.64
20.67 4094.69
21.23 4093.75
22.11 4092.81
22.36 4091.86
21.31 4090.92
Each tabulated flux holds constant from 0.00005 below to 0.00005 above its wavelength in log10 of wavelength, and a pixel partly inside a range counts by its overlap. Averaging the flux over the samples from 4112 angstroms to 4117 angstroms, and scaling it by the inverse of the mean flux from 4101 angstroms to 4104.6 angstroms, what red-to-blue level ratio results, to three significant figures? 1.62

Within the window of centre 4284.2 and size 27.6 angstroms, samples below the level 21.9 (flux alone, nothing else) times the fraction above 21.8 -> 1.9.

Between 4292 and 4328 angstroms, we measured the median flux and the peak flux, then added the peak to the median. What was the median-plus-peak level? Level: 42.2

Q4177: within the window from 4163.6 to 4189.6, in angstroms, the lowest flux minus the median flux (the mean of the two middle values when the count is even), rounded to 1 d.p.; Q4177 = -2.0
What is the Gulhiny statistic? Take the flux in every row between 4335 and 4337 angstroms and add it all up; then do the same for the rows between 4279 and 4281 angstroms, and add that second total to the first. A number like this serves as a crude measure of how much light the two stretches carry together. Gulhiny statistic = 81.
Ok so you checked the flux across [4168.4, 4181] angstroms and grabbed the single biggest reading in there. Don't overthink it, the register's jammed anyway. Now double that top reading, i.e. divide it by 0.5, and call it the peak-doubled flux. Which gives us 48.9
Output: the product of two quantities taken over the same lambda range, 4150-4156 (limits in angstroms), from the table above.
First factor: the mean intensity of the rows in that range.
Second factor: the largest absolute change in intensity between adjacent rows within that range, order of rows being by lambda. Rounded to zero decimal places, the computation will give 14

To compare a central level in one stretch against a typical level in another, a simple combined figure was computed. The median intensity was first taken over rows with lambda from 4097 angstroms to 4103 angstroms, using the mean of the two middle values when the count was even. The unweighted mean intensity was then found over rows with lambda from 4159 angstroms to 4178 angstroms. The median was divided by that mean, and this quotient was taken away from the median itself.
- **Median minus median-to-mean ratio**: 15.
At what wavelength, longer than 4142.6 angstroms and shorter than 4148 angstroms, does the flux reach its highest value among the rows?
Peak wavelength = 4145.92 angstroms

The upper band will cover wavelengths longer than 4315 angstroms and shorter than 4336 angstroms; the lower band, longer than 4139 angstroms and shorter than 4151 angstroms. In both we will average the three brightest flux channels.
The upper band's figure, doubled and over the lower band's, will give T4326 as 1.86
